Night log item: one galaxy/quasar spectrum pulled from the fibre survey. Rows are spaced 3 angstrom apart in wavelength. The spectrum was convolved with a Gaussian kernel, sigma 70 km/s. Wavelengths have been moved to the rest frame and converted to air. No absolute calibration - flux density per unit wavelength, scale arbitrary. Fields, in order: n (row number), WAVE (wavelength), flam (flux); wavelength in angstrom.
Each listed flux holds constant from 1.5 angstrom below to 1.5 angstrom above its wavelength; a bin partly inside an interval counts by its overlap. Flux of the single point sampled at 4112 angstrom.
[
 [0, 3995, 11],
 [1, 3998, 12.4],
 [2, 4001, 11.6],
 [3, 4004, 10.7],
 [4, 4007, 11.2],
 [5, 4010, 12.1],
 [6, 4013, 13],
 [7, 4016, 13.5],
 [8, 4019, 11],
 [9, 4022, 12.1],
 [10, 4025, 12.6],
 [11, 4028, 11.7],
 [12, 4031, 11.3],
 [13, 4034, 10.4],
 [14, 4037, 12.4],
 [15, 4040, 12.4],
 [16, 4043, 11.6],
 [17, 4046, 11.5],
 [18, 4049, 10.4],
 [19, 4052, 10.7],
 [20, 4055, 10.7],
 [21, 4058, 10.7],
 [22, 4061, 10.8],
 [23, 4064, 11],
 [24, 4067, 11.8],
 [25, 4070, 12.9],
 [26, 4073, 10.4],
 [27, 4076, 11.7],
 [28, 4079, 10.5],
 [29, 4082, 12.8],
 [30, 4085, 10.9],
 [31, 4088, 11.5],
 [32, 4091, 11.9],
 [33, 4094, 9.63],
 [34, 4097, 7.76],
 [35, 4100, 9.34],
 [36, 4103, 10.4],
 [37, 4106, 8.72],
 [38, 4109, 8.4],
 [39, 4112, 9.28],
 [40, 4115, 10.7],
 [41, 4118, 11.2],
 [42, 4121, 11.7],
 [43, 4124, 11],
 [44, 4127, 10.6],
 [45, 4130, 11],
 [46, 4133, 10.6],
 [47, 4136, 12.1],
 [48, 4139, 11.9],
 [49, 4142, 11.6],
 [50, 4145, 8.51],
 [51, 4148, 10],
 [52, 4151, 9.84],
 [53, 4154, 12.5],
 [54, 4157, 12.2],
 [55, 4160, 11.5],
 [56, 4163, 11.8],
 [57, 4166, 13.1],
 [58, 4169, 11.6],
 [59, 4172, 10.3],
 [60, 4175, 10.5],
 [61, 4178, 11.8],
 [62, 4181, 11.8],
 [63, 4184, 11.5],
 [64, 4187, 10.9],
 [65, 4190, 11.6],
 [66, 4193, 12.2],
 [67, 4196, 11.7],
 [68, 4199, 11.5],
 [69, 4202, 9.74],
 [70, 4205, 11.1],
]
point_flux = 9.28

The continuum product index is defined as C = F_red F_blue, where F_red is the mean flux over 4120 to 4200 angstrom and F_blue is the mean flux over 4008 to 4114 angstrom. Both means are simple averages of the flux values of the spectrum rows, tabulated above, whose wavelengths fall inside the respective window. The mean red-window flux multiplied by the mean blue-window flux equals 125.3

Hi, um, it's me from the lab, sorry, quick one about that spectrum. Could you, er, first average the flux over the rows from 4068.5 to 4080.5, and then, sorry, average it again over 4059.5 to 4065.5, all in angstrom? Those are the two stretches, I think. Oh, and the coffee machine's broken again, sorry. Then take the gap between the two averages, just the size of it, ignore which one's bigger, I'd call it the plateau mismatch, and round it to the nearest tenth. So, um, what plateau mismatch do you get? 0.5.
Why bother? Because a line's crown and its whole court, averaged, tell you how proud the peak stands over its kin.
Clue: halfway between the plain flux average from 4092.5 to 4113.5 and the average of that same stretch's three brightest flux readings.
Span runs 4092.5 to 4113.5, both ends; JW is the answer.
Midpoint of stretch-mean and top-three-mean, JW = 9.43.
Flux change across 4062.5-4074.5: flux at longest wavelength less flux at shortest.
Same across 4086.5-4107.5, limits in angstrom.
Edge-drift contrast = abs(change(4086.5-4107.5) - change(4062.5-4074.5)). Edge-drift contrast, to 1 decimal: 2.2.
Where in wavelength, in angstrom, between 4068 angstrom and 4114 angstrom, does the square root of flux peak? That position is 4070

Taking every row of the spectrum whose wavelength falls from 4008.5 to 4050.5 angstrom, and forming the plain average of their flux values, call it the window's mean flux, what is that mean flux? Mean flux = 11.9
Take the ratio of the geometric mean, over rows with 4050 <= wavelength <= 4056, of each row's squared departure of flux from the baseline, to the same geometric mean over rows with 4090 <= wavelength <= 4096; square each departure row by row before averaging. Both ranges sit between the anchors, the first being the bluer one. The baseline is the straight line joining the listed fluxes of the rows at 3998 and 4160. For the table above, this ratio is 52.0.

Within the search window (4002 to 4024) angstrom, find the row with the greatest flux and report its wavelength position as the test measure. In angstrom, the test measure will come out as 4016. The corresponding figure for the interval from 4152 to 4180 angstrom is 4166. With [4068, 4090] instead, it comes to 4070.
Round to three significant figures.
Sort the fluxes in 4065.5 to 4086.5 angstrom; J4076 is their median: 11.7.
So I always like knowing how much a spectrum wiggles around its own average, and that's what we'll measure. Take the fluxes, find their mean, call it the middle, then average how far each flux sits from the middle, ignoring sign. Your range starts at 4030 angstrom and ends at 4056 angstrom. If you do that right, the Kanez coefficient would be 0.64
